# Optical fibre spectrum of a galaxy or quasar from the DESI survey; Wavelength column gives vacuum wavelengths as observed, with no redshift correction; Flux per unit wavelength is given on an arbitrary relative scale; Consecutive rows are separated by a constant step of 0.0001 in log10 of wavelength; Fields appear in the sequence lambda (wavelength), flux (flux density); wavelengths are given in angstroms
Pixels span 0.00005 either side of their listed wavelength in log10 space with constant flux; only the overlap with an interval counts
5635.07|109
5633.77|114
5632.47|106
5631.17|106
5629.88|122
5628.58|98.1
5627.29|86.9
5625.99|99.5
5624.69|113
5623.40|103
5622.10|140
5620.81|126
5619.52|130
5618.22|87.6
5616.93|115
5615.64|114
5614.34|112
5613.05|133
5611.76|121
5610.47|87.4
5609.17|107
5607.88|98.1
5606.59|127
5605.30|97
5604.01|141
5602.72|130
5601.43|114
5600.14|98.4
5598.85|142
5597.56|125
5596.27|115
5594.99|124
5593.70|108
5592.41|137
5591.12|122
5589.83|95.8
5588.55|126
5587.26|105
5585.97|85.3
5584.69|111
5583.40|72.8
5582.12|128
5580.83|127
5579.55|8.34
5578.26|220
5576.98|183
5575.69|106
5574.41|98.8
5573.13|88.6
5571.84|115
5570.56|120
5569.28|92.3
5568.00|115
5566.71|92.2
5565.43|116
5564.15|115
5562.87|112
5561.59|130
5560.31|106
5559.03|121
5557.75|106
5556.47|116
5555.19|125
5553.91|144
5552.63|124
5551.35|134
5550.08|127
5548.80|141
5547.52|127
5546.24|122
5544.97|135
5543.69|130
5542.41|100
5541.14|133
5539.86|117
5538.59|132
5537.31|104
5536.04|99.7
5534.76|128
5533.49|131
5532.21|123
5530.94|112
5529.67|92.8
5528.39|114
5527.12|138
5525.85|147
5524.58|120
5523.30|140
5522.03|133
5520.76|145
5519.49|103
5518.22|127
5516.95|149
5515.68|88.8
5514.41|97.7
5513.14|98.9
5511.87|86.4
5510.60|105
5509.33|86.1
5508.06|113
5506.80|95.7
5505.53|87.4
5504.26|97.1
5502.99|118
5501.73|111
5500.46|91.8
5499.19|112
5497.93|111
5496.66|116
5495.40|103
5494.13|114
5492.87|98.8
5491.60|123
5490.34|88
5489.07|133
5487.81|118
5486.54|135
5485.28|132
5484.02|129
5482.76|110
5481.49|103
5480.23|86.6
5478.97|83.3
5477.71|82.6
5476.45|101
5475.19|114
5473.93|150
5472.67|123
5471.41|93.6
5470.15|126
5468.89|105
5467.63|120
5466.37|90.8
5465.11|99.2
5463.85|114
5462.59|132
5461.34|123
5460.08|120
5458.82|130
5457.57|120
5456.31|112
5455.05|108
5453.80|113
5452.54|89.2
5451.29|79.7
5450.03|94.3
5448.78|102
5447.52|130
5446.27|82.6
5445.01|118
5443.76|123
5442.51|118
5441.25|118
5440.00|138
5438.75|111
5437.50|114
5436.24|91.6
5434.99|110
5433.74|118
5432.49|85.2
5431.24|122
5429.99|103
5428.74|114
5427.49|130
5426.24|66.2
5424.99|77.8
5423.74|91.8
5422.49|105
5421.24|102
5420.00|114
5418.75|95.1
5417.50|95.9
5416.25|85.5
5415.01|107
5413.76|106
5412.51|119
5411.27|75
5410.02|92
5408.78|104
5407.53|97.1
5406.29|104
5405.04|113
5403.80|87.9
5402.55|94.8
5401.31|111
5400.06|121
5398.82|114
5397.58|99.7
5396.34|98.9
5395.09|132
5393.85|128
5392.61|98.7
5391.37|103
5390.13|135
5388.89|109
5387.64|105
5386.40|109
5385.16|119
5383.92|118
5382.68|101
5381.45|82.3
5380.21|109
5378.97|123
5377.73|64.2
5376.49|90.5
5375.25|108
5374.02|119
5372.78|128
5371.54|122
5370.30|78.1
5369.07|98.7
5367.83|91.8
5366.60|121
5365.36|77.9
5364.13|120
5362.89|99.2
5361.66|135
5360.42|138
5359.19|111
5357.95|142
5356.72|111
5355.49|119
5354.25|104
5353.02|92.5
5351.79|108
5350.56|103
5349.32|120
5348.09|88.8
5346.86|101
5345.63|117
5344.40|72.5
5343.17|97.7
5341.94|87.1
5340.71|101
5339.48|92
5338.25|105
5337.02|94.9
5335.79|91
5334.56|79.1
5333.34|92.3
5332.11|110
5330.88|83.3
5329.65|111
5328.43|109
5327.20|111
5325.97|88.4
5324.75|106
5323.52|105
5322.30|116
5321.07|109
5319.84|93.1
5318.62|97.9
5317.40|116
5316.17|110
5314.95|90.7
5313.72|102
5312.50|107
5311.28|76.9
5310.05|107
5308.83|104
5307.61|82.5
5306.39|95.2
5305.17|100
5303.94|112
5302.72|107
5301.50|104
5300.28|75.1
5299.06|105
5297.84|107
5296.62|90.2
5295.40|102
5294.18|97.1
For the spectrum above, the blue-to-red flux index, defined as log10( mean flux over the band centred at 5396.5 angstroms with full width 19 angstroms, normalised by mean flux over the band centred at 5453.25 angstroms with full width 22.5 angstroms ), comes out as -0.01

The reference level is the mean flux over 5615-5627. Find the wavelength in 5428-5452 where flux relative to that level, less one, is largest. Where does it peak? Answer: 5440.00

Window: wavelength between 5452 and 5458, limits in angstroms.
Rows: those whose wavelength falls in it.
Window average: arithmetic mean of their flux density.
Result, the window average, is 108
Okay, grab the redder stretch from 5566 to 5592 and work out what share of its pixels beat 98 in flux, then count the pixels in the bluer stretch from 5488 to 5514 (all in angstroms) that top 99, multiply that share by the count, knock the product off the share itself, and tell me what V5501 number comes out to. -6.5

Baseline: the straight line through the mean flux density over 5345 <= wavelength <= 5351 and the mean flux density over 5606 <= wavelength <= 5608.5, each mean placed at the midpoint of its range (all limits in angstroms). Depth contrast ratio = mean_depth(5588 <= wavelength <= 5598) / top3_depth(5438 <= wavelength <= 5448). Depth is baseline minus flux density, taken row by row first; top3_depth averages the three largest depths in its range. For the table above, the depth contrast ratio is -1.5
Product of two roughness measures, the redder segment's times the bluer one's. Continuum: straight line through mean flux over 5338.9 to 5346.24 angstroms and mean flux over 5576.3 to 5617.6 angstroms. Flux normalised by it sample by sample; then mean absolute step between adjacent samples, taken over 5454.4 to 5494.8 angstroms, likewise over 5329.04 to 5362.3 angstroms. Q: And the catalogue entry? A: 0.028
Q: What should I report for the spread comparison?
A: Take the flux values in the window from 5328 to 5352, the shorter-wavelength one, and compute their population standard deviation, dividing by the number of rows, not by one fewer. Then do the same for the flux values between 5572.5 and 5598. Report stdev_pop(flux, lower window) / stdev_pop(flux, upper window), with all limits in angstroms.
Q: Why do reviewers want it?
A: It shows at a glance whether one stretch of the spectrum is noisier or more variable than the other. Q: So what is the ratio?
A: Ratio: 0.31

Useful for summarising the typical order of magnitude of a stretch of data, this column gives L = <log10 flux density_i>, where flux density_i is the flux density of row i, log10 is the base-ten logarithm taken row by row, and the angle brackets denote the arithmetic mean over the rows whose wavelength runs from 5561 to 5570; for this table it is 2.04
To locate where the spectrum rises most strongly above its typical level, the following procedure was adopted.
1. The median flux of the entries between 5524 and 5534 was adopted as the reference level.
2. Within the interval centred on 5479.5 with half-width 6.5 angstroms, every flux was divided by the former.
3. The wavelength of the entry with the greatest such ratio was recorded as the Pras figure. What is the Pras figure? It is 5473.93 angstroms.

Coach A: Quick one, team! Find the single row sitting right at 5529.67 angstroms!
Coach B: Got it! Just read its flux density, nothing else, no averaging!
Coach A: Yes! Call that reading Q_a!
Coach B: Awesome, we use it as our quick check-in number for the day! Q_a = 92.8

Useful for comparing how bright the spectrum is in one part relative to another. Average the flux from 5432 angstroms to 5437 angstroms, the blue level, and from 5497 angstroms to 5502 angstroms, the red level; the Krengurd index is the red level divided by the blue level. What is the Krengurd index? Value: 1.05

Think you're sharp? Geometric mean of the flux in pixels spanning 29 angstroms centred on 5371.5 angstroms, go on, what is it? 106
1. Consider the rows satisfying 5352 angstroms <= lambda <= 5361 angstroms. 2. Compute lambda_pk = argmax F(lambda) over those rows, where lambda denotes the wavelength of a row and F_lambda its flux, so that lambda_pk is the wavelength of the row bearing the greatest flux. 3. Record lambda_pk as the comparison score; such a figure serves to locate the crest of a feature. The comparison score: 5357.95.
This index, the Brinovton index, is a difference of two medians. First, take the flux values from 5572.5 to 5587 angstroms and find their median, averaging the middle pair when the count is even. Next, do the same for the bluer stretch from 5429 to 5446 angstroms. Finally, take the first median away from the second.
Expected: 12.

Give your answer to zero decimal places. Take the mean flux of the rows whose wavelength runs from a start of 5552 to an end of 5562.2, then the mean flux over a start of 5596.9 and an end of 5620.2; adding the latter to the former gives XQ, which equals 237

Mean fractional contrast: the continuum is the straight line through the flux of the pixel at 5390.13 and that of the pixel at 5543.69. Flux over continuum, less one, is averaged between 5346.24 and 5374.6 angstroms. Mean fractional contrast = -0.19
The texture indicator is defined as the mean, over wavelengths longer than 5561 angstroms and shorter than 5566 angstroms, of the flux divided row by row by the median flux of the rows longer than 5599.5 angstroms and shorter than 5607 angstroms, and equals 0.98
